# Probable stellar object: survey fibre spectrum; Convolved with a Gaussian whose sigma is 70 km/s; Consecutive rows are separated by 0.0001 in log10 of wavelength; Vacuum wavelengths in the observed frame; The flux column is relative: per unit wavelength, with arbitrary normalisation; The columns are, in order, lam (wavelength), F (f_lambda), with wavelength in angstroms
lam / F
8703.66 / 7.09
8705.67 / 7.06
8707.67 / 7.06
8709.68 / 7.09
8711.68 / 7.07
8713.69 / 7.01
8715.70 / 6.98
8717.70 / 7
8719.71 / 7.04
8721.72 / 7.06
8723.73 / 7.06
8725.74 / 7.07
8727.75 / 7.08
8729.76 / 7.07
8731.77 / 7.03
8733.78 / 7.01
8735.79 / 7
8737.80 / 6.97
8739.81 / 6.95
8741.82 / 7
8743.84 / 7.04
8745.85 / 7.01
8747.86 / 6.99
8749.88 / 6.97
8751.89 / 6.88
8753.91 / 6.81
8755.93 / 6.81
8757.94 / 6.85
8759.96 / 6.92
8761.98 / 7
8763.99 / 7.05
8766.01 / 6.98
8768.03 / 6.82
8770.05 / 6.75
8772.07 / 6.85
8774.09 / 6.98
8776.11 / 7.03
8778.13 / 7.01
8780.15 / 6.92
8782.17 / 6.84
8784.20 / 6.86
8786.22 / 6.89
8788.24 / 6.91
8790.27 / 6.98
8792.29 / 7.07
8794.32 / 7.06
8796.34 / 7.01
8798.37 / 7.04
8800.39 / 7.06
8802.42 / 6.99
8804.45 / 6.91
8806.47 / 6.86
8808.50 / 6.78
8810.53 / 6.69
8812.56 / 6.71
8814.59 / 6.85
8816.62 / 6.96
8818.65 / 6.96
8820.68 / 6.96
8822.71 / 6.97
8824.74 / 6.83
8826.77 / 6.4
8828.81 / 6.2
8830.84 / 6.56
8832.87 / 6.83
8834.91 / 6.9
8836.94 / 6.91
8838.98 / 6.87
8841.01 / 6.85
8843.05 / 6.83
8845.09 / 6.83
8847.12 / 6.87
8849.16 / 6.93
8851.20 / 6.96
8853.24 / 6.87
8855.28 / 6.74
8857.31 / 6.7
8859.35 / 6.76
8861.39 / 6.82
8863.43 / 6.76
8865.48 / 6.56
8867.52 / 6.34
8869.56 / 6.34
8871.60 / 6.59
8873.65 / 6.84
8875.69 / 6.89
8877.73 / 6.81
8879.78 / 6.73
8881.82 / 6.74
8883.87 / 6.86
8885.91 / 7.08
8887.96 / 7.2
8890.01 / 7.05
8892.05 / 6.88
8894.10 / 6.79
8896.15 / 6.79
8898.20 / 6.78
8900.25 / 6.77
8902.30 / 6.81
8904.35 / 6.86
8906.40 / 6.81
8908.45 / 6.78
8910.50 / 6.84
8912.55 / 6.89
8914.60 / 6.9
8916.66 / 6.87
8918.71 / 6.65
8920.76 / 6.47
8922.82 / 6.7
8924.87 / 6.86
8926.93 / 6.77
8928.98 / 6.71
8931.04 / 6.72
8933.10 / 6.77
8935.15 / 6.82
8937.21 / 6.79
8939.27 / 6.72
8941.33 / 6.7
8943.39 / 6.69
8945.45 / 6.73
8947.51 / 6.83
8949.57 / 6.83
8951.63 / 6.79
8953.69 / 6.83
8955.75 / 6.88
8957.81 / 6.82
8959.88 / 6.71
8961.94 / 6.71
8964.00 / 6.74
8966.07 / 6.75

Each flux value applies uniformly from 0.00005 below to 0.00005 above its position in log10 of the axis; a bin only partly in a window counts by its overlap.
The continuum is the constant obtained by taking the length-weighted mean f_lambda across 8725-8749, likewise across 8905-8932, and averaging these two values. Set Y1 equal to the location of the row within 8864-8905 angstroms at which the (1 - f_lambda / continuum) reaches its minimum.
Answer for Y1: 8887.96 angstroms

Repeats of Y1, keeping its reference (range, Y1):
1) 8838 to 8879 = 8851.20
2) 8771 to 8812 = 8792.29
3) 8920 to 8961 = 8955.75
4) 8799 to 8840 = 8800.39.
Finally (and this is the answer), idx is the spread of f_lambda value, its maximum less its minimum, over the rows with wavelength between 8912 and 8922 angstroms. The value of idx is 0.4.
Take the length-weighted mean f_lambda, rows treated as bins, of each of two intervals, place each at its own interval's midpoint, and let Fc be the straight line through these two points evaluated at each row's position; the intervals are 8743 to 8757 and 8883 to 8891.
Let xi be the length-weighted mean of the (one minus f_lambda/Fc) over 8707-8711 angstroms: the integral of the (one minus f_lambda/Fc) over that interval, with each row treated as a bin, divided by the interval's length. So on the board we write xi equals -0.03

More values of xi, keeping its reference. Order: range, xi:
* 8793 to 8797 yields -0.01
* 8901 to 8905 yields 0.03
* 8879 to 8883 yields 0.04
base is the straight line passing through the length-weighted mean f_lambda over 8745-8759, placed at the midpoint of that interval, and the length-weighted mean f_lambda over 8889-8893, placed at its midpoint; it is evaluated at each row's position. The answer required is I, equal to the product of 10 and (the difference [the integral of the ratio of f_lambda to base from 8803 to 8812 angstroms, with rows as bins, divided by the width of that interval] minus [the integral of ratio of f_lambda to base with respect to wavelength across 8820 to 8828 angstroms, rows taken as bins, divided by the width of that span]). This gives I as 0.08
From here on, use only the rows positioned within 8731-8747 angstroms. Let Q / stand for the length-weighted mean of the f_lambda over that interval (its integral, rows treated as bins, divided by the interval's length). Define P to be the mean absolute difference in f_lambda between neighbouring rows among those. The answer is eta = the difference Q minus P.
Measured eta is 7.0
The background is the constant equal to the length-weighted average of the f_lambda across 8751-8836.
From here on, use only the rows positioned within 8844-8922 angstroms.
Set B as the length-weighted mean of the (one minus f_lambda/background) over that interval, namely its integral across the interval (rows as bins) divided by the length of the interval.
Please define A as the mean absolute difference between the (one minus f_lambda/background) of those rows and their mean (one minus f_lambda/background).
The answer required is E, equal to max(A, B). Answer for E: 0.017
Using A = 0.0169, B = 0.012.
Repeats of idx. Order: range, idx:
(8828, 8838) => 0.7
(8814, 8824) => 0.1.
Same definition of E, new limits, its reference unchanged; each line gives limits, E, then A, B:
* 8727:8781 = 0.011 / 0.0106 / -0.012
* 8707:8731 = 0.004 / 0.0040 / -0.025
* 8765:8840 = 0.017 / 0.0175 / 0.001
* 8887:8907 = 0.015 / 0.0148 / 0.000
